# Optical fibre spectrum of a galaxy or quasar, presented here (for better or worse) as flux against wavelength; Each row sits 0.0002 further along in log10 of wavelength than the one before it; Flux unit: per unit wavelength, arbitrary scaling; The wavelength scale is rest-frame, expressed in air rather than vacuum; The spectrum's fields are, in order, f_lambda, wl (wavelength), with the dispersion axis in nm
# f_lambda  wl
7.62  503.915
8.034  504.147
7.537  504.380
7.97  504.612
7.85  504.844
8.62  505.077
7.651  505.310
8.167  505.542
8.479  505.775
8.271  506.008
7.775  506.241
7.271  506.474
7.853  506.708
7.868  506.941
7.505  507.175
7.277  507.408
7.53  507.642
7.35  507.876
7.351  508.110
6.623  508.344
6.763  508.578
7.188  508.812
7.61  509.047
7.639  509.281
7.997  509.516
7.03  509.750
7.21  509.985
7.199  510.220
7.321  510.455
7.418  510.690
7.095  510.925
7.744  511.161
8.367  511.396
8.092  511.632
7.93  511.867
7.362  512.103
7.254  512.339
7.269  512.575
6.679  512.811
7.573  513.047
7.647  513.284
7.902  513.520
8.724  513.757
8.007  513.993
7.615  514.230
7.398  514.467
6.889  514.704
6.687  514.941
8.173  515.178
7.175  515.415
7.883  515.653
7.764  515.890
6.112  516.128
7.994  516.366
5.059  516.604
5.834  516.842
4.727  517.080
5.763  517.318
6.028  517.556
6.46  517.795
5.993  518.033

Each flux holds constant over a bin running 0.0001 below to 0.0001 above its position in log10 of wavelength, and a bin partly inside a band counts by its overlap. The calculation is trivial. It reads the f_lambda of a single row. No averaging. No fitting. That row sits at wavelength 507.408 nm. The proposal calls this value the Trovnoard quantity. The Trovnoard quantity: 7.277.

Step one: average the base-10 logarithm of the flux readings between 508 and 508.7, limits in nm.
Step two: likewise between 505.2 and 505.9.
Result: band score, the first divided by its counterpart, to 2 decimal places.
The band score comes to 0.92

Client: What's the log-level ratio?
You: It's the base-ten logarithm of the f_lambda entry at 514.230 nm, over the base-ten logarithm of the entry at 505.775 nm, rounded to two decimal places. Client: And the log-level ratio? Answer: 0.95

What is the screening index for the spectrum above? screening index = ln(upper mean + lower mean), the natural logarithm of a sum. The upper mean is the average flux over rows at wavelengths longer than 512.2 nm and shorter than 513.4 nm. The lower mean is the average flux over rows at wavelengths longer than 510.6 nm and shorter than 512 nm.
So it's 2.71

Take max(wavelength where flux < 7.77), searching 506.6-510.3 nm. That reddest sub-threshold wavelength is 510.220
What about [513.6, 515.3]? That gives 514.941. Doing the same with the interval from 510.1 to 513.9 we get 513.284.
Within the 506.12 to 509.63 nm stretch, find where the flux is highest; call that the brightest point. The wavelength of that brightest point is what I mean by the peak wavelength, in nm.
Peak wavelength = 509.516 nm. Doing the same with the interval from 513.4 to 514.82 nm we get 513.757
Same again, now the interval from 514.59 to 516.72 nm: 515.178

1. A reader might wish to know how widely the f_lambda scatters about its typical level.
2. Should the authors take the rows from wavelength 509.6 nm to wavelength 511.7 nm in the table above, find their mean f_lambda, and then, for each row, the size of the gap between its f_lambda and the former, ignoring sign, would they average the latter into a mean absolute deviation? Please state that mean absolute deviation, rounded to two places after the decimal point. 0.38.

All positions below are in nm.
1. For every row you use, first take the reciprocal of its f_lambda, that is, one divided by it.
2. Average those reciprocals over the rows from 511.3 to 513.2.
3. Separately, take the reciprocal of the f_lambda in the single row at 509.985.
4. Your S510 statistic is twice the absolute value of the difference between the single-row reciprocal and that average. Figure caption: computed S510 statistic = 0.012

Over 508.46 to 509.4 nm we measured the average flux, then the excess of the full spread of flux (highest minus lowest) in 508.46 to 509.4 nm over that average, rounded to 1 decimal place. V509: -6.4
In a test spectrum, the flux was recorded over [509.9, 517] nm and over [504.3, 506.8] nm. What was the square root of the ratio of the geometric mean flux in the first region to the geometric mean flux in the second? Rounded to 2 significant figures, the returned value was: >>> 0.96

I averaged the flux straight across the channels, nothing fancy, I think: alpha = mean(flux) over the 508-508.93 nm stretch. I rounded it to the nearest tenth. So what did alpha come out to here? 7.0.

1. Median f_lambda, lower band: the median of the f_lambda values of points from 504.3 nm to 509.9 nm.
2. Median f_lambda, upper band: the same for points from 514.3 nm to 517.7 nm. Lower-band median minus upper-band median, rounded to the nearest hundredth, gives 0.84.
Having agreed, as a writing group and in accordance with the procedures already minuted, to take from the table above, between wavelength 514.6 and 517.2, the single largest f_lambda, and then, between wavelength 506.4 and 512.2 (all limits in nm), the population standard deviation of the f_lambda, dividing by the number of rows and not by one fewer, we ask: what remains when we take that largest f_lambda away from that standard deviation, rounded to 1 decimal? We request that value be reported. -7.8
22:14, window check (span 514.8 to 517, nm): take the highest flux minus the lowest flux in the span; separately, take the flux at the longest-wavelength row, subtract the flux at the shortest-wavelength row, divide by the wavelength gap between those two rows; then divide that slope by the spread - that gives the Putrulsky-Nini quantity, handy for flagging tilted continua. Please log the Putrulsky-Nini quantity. -0.14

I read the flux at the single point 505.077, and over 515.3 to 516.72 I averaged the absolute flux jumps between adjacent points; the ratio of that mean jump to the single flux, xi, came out 0.17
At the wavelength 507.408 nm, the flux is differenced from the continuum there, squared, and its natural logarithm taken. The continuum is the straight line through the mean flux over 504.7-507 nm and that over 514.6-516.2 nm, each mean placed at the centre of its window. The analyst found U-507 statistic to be -1.1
